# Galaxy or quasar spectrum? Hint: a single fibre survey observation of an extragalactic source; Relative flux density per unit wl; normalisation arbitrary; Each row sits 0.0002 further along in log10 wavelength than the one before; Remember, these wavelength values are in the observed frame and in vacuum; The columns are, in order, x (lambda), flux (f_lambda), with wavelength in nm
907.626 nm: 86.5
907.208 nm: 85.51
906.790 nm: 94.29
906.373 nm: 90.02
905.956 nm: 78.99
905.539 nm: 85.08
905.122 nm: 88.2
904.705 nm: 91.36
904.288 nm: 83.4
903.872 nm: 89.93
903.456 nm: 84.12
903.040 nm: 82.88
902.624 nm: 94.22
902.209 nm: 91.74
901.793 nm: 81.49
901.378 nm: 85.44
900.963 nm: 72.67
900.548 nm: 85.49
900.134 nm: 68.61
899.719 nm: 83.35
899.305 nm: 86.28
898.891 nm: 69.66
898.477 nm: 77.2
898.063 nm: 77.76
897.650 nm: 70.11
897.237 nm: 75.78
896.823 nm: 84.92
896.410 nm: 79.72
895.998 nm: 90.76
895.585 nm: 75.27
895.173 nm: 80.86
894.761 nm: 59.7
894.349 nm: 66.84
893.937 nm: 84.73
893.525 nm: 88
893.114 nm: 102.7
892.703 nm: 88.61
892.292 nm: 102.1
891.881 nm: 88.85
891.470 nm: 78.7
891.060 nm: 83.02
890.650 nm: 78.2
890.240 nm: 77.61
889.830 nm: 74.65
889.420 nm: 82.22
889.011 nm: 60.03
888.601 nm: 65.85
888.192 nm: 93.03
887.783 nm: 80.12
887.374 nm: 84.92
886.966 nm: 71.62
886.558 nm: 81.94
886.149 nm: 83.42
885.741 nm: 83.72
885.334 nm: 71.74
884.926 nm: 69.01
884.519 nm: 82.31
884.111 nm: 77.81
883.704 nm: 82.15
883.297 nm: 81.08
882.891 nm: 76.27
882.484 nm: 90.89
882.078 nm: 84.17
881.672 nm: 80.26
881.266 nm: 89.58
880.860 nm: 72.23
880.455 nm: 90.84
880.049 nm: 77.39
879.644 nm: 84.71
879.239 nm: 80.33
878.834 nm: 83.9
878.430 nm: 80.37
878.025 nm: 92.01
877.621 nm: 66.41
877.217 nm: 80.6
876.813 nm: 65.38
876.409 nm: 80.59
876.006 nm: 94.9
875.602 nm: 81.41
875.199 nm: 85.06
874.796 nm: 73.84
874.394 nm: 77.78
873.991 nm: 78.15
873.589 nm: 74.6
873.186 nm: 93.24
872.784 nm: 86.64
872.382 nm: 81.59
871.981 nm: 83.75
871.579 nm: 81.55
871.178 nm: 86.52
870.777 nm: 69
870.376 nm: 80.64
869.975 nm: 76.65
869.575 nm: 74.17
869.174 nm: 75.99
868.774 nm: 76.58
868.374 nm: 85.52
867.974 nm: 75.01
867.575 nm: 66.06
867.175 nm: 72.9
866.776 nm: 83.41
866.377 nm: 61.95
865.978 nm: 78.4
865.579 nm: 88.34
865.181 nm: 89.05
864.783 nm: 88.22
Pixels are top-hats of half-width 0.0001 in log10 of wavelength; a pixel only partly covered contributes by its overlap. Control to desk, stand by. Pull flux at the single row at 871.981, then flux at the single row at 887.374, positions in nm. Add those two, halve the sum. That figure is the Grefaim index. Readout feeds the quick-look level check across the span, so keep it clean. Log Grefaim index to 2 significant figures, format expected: 84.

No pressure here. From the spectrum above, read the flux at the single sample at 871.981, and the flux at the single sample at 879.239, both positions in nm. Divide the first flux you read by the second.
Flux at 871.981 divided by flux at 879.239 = 1.04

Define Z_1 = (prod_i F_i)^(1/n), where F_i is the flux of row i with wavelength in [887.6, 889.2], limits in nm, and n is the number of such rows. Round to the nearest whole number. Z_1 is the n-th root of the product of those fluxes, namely 74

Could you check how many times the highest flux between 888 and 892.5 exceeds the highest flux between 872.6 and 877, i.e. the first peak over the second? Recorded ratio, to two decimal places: 1.08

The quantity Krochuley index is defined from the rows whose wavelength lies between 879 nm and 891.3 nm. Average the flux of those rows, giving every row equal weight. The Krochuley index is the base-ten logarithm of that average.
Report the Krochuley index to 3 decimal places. 1.901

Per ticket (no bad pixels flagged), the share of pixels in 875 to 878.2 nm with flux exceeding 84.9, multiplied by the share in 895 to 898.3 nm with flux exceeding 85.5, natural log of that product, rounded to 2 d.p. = -3.06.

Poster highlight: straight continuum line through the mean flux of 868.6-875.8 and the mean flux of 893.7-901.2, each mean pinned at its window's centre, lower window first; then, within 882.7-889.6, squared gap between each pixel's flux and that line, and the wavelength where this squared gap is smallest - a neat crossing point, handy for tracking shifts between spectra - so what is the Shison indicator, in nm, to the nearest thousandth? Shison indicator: 884.111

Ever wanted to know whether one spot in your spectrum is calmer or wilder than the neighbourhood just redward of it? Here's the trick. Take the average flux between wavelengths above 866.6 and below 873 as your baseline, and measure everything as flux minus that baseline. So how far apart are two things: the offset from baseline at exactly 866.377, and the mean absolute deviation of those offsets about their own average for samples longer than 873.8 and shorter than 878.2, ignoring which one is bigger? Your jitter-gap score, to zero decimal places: 23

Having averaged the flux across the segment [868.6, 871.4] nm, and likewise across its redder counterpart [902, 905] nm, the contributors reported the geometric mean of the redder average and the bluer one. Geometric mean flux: 82.5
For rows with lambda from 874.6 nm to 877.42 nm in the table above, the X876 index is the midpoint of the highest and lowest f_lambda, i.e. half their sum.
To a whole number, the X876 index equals 80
